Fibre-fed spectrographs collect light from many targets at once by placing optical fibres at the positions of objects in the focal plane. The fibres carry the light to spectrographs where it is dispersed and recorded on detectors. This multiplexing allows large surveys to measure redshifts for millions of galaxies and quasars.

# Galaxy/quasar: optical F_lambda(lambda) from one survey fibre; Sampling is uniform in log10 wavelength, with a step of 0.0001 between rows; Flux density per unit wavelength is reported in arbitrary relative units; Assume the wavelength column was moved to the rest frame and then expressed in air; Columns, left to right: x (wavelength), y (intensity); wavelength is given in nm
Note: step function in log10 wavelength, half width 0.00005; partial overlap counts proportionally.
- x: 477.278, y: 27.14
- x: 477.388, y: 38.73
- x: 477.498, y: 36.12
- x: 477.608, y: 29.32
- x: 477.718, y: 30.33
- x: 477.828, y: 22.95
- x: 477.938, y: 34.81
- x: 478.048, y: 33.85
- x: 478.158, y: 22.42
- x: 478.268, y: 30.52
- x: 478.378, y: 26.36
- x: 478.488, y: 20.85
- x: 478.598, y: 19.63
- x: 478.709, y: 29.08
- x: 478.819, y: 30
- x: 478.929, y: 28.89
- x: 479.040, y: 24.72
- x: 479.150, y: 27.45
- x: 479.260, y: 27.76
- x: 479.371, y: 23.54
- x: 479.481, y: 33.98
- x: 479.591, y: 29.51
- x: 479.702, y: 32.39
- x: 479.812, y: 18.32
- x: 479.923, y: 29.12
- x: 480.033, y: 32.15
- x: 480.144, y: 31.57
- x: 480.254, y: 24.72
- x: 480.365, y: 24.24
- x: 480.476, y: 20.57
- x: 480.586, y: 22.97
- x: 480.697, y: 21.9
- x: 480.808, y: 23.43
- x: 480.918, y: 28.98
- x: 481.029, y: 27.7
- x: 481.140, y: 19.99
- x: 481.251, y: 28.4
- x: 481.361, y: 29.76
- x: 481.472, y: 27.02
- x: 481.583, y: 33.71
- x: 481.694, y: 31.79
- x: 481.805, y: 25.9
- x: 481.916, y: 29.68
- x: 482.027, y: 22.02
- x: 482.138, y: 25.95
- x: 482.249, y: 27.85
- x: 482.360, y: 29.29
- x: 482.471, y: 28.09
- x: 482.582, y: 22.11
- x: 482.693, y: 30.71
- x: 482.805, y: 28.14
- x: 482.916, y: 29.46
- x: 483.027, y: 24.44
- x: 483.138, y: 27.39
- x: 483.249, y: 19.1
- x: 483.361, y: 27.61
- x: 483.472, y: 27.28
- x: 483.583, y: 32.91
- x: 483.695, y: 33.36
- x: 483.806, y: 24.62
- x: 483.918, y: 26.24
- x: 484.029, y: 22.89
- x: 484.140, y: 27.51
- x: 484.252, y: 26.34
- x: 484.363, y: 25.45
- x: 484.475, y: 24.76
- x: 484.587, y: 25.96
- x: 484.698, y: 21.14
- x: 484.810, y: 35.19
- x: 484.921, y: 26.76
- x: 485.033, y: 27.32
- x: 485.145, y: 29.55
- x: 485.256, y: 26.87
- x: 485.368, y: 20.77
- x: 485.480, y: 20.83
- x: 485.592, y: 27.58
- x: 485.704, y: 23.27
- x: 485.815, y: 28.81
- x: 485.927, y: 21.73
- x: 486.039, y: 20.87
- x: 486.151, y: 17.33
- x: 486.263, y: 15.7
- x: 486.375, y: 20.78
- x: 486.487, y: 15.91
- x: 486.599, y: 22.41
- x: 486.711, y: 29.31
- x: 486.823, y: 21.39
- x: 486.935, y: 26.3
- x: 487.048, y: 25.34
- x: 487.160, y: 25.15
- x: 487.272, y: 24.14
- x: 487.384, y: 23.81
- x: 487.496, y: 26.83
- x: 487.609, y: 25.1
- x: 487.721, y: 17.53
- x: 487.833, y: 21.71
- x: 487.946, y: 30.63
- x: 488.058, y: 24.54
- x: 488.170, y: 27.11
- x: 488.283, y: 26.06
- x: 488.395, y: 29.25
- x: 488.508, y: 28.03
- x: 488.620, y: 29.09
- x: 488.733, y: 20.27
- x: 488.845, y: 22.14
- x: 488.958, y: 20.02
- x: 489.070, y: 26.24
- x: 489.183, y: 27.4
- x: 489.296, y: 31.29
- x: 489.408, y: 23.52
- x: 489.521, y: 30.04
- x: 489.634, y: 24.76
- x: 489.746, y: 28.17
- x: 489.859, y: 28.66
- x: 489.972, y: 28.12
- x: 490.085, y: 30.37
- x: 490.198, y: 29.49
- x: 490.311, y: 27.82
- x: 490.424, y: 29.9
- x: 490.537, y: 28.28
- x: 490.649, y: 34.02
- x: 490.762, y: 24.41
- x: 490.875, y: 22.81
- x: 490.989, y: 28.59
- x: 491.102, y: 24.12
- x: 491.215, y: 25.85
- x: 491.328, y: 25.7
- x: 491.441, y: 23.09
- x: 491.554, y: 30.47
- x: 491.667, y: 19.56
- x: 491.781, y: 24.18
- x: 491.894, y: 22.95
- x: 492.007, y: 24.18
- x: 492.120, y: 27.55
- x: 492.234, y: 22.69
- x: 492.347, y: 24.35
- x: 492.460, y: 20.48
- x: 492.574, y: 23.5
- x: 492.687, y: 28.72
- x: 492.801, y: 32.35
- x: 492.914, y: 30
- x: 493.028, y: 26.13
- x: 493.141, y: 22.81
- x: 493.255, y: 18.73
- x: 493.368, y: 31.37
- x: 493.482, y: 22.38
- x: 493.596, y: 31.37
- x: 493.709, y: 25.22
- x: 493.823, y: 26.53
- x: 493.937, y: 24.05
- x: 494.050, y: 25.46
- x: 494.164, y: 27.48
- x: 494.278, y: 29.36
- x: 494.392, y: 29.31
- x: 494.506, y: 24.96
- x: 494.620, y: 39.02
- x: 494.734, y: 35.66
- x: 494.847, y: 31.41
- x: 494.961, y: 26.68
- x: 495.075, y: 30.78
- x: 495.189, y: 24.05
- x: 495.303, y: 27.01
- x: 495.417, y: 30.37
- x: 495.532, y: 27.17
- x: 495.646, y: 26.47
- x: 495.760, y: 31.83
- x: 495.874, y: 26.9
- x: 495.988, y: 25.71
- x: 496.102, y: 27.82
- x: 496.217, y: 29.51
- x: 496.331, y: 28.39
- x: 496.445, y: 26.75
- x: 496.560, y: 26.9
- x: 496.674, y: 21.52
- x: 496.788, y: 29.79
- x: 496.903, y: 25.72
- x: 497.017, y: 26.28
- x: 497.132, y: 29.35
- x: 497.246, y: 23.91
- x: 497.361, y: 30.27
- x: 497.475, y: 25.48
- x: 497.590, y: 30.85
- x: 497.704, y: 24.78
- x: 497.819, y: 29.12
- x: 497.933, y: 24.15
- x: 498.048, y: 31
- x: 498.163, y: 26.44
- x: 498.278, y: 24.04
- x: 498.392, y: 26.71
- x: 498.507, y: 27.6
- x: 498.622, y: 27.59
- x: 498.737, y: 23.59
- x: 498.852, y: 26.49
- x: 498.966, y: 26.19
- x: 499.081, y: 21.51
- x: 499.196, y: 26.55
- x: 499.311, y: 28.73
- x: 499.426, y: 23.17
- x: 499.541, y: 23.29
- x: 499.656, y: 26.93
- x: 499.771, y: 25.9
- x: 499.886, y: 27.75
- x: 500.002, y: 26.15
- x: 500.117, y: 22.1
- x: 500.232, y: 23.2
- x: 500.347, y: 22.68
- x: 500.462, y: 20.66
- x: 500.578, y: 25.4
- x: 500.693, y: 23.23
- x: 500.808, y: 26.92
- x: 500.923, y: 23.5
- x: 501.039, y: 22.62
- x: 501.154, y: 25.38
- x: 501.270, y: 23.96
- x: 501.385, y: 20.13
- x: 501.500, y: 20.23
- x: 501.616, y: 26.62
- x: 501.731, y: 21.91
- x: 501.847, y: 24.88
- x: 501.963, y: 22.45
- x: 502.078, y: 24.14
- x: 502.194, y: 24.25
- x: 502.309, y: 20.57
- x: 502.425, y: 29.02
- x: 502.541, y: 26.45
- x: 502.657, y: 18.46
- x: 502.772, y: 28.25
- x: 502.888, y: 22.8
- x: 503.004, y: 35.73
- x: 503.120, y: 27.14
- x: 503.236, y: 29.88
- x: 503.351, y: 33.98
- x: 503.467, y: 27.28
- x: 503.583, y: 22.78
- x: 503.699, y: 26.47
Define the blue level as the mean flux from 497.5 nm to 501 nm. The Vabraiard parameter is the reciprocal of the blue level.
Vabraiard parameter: 0.0392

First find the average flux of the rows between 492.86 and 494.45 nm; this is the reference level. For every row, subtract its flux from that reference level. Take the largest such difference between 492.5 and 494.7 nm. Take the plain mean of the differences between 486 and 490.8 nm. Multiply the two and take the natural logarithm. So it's 2.1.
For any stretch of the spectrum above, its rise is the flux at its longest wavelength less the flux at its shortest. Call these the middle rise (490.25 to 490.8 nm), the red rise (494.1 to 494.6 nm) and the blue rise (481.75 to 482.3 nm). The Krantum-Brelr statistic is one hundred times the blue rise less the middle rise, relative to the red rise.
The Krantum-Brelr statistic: -213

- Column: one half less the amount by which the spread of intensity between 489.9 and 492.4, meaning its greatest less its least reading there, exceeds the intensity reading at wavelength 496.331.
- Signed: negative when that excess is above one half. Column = 14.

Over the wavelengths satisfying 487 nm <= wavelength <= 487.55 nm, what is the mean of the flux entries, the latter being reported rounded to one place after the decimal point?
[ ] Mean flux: 25.1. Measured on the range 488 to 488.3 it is 25.9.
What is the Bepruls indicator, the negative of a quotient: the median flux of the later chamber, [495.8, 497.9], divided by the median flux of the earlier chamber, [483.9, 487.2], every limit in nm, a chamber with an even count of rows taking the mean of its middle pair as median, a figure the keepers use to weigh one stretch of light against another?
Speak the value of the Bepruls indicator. -1.07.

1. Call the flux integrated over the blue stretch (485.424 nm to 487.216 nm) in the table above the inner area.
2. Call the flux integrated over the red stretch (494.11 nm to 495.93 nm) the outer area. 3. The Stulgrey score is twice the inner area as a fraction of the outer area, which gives 1.52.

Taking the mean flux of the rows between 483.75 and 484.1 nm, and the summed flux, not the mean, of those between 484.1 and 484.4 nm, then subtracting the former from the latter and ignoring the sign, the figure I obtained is 55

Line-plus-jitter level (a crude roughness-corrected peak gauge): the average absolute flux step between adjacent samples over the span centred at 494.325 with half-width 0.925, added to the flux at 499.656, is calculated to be 31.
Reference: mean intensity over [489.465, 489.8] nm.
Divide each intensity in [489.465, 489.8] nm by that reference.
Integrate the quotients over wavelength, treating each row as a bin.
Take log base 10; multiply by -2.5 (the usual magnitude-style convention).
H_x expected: 1.2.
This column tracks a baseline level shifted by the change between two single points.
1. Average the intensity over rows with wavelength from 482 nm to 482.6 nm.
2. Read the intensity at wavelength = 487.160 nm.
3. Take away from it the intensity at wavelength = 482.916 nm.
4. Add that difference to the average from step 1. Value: 22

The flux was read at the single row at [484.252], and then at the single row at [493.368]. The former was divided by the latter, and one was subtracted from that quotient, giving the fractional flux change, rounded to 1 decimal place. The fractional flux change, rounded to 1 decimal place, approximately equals -0.2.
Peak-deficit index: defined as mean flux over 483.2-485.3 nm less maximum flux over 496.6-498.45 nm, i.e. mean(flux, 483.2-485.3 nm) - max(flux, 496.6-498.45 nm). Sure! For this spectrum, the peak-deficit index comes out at -4.1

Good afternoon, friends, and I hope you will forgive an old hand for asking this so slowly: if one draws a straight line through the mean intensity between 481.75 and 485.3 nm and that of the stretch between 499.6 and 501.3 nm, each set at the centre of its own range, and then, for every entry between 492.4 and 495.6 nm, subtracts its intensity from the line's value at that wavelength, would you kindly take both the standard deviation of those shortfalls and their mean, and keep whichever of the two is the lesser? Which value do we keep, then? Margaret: -2.2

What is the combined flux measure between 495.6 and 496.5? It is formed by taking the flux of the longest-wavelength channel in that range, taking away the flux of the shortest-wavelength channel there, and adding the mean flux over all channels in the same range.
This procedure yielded 28.2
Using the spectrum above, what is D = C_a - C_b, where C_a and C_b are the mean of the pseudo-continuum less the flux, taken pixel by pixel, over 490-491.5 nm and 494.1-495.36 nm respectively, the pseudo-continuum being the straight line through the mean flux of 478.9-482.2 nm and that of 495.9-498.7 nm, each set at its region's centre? 2.3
